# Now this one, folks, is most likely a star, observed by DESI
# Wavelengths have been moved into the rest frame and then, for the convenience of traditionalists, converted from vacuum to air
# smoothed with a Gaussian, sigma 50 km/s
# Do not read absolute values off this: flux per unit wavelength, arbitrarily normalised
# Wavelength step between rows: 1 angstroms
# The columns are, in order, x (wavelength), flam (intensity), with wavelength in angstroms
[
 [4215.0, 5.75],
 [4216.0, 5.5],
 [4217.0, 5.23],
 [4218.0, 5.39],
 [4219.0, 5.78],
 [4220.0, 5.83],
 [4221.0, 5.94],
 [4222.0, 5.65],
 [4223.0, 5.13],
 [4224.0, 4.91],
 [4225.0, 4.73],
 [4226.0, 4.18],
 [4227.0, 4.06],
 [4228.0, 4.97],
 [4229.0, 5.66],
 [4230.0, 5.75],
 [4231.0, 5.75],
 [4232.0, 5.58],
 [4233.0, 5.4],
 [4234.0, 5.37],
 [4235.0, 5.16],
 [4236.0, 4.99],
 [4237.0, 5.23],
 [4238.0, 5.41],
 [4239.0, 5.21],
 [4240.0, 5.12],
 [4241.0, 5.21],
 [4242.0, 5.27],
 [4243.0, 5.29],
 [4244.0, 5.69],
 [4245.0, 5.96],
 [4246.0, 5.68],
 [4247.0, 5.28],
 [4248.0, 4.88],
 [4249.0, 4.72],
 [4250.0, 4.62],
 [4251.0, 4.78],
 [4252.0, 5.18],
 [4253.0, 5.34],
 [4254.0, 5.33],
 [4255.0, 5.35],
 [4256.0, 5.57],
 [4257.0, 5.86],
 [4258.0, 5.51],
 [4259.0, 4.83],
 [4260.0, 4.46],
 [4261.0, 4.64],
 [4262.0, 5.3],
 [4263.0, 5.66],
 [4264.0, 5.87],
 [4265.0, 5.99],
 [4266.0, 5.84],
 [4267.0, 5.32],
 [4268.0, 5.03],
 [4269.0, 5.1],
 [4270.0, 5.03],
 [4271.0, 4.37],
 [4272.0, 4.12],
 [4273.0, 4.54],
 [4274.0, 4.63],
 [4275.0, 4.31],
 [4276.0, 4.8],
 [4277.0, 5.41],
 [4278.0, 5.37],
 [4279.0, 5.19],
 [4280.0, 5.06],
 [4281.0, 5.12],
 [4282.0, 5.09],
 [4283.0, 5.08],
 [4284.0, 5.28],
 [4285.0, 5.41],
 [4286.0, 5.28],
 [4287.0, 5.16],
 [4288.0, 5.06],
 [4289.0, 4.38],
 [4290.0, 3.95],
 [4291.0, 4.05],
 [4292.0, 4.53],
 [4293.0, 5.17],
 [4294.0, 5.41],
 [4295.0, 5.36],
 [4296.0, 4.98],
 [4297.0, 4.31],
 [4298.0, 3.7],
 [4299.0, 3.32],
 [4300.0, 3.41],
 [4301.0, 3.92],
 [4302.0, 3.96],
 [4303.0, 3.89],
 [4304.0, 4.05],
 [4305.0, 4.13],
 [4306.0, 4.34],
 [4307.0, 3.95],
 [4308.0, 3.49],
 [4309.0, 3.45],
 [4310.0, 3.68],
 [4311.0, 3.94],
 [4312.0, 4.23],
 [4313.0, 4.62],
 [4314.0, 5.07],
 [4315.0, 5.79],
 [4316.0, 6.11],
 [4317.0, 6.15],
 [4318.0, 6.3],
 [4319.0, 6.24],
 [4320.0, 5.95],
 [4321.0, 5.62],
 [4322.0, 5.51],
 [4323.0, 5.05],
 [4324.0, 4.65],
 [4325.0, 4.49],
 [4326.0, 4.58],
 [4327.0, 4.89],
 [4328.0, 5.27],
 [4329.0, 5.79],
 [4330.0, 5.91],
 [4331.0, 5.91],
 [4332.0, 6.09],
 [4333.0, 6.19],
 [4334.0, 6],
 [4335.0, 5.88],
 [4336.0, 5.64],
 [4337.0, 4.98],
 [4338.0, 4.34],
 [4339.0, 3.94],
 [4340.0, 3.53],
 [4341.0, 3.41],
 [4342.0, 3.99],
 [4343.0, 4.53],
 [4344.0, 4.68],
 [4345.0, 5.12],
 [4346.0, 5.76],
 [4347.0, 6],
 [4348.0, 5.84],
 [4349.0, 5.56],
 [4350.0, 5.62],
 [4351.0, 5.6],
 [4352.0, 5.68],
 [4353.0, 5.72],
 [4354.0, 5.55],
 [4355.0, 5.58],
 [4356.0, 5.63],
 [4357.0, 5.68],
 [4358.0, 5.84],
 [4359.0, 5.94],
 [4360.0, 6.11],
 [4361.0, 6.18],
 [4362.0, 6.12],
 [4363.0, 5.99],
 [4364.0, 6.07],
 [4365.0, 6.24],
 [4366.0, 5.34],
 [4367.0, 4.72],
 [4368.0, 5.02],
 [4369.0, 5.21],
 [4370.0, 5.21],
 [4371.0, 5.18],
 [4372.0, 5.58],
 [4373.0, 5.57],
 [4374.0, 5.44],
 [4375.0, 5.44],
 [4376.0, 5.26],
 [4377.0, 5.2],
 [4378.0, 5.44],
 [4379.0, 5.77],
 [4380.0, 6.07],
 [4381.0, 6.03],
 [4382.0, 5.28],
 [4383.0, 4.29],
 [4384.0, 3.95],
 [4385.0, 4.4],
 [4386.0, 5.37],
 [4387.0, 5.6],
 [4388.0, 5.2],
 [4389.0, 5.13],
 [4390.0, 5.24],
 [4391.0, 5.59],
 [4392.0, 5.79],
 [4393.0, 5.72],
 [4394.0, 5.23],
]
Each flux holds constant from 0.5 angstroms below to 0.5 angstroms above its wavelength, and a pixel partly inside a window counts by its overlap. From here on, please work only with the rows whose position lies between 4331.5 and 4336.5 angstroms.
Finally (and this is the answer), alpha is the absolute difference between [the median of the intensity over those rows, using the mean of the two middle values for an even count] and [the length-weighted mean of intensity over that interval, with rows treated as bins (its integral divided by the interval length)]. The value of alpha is 0.04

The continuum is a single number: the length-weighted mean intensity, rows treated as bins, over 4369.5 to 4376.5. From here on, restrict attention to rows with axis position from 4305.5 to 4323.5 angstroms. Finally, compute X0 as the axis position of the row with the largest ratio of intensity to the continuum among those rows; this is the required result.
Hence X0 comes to 4318.0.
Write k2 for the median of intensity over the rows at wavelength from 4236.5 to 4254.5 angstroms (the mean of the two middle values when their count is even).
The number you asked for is 5.25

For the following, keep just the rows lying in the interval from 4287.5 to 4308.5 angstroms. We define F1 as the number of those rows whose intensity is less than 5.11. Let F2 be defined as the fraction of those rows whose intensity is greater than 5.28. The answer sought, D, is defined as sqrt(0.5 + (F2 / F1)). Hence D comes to 0.71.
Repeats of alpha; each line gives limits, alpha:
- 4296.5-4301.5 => 0.03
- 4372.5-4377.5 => 0.06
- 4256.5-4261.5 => 0.23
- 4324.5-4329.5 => 0.11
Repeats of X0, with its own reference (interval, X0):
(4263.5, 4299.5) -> 4265.0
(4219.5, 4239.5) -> 4221.0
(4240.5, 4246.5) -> 4245.0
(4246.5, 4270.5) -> 4265.0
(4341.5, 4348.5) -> 4347.0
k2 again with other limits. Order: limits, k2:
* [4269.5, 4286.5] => 5.08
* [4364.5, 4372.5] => 5.21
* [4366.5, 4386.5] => 5.27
